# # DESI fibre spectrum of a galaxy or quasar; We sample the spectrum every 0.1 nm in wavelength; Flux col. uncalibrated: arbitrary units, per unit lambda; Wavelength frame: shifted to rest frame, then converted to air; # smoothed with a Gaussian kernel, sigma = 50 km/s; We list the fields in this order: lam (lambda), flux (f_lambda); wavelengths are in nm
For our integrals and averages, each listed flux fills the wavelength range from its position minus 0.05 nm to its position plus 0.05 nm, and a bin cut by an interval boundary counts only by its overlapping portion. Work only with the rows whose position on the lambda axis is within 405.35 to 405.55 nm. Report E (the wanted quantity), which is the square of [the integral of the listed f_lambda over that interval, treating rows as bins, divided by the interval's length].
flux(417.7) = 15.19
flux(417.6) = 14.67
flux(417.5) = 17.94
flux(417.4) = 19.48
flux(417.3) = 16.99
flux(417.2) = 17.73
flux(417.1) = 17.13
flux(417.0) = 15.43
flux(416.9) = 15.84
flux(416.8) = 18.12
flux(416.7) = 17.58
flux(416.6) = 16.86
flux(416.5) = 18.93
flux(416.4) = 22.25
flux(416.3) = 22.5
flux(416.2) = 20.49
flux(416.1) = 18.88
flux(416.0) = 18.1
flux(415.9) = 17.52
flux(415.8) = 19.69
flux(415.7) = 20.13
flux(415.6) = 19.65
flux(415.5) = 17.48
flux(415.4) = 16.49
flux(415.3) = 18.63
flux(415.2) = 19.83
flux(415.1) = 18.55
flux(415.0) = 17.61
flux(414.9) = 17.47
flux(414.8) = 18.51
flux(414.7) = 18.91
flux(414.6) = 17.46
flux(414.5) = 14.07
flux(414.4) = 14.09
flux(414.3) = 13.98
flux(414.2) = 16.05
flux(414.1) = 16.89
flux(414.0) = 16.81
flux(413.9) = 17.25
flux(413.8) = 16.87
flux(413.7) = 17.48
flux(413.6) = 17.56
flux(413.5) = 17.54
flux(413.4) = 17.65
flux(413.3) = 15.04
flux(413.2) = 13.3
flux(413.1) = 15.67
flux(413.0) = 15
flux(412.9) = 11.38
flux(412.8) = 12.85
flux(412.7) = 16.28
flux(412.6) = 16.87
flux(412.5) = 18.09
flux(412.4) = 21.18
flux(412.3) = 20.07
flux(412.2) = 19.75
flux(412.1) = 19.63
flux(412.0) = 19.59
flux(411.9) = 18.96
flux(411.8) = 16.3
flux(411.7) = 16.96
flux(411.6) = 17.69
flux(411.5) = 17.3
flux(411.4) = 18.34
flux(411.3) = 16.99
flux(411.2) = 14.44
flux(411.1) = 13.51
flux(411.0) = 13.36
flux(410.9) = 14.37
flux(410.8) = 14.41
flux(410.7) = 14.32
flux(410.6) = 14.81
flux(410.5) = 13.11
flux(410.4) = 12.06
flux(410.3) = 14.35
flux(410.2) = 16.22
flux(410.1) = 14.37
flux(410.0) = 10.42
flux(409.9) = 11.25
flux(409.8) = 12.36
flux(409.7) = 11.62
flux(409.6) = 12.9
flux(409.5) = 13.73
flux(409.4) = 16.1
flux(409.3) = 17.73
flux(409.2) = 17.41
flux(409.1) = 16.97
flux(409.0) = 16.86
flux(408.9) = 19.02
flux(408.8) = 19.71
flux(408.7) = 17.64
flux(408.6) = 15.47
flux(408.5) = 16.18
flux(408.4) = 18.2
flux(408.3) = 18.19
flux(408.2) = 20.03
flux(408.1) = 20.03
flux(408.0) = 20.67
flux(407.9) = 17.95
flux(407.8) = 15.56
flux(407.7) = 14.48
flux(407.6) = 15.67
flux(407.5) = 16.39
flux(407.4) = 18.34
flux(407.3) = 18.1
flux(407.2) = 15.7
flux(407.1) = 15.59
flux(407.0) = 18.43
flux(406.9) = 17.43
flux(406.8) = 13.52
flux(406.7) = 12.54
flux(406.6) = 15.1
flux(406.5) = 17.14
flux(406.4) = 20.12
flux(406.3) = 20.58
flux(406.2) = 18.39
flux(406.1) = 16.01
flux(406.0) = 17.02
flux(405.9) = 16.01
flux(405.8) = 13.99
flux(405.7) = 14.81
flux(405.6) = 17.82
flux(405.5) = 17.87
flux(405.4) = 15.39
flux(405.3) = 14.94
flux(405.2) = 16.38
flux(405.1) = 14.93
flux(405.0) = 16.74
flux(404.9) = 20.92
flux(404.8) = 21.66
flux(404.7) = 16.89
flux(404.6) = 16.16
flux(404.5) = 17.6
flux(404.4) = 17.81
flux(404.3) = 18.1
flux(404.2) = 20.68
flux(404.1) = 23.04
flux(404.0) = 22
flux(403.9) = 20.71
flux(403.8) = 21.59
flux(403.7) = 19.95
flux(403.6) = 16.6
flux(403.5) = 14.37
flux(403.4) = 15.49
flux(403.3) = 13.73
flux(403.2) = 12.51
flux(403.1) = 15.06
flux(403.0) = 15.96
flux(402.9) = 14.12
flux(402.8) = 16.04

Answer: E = 277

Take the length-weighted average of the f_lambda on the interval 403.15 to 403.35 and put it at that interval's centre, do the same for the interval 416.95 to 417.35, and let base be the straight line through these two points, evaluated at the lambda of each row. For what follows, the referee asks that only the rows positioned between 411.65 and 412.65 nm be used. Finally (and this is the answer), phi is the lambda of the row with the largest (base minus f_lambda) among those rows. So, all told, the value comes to 411.8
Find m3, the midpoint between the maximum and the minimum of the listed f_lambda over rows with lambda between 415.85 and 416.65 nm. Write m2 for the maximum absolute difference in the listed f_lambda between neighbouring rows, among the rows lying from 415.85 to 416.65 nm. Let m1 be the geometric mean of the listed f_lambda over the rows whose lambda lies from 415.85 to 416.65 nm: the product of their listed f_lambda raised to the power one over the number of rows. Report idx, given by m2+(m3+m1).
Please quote 42.3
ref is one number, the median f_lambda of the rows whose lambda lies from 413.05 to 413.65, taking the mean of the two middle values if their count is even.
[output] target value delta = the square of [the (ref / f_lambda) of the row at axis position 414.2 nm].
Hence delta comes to 1.1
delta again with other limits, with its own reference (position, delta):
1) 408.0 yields 0.6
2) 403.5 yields 1.3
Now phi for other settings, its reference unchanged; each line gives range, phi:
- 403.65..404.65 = 404.6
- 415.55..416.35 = 415.9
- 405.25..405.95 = 405.8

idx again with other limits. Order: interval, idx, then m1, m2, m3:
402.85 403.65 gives 31.8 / 14.7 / 2.55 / 14.6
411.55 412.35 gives 39.4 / 18.6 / 2.66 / 18.2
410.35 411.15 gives 28.9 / 13.7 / 1.70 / 13.4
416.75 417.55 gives 37.2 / 17.3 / 2.49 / 17.5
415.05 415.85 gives 39.2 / 18.8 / 2.17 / 18.3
